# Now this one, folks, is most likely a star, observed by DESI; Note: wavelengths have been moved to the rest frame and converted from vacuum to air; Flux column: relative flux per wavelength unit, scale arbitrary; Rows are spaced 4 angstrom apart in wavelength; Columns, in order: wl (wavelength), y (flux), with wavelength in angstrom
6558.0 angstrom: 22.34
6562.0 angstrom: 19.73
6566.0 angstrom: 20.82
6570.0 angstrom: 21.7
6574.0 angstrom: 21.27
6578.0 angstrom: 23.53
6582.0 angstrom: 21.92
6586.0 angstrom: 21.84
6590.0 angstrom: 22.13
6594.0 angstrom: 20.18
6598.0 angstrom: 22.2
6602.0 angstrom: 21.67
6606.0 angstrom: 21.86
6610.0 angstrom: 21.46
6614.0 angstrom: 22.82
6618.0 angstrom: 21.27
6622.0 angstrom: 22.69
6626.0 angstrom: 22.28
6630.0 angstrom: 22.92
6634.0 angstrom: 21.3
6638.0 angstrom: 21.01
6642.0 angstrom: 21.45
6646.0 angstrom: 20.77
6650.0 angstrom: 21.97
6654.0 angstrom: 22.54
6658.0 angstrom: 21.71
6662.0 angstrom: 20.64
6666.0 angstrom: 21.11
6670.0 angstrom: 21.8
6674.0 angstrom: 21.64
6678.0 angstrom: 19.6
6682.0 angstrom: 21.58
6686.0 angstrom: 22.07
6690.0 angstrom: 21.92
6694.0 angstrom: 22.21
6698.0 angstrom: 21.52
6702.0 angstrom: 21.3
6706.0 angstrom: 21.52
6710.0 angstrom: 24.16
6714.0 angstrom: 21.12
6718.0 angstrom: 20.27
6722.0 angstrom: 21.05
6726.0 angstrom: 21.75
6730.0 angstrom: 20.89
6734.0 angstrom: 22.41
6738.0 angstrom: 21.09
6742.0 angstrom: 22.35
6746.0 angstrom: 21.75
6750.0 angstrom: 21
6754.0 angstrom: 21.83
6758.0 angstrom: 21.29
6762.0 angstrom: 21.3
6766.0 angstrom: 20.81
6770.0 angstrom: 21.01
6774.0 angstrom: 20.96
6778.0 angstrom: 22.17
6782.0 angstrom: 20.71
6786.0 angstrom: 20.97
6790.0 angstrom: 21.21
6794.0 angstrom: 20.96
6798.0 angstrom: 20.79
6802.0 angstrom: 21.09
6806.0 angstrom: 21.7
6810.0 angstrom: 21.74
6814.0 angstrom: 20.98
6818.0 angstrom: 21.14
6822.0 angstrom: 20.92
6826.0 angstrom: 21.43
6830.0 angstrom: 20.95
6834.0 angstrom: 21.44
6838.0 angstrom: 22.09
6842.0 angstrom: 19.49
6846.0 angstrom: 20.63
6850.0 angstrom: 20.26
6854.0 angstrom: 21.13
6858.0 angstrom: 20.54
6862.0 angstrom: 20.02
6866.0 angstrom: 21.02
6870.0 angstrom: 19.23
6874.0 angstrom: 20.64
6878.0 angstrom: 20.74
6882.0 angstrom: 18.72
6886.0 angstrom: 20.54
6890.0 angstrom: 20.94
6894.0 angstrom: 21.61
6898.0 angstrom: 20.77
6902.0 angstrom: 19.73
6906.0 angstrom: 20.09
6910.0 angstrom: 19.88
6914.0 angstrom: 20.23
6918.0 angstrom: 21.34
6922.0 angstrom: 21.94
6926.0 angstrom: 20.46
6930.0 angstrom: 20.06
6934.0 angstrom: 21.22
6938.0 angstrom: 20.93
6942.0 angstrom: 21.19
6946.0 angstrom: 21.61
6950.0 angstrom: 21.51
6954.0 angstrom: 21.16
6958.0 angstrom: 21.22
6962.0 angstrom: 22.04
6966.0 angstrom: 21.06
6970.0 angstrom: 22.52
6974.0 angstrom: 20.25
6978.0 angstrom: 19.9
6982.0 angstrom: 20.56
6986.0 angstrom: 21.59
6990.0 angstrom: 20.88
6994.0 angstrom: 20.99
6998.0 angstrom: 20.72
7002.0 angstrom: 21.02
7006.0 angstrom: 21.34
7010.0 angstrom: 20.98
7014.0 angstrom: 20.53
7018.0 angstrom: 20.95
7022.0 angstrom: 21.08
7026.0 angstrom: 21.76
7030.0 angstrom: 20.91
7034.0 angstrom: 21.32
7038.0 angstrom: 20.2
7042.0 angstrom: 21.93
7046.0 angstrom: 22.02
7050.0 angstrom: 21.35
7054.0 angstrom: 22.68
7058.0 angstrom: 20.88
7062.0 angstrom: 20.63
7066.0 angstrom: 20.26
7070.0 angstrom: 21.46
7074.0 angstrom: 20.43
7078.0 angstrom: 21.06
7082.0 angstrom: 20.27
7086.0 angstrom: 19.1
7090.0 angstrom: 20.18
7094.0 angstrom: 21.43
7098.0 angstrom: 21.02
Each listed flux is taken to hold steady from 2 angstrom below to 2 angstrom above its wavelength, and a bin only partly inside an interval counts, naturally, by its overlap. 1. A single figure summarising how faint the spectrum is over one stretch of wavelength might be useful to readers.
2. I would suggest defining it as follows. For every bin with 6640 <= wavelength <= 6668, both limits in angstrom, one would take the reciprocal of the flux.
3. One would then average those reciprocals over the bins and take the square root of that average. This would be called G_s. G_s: 0.216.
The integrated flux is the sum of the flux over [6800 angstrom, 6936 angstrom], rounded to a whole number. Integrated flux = 705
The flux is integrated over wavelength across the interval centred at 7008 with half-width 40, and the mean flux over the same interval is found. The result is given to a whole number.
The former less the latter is 1665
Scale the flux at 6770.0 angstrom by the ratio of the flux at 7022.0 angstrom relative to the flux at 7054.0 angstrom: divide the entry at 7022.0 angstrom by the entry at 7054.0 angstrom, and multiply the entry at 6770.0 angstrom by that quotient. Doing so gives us 19.5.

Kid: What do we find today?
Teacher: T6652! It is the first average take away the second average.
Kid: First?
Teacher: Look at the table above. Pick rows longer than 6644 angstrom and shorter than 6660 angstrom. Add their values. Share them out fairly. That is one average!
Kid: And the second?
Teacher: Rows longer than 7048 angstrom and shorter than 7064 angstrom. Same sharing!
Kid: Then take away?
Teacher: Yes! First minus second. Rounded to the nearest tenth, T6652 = 0.4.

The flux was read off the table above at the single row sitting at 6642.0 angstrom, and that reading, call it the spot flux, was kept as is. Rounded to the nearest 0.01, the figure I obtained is 21.45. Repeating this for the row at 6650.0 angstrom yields 21.97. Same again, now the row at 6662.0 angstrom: 20.64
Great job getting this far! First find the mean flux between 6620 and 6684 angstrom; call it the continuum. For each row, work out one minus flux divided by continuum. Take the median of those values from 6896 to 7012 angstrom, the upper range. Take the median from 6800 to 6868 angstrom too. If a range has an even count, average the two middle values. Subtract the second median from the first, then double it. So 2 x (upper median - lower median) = 0.003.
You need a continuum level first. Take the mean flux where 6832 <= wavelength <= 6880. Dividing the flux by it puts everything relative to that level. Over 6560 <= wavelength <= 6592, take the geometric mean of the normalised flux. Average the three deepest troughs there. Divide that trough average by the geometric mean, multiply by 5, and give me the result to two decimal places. 4.77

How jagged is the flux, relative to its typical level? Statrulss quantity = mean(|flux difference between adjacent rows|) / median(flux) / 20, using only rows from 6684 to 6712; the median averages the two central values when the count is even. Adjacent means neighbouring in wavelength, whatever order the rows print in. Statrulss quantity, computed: 0.0016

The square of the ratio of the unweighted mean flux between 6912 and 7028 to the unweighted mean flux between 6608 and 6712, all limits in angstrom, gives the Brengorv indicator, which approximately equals 0.94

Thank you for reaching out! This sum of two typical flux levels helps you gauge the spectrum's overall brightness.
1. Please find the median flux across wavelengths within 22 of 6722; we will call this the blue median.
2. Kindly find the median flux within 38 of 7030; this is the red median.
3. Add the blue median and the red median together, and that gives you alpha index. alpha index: 42.3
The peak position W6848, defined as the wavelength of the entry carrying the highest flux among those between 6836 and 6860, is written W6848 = 6838.0 angstrom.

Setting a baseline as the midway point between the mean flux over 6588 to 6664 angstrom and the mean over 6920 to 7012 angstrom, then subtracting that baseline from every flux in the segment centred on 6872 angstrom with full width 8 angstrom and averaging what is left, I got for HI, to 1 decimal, -1.5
